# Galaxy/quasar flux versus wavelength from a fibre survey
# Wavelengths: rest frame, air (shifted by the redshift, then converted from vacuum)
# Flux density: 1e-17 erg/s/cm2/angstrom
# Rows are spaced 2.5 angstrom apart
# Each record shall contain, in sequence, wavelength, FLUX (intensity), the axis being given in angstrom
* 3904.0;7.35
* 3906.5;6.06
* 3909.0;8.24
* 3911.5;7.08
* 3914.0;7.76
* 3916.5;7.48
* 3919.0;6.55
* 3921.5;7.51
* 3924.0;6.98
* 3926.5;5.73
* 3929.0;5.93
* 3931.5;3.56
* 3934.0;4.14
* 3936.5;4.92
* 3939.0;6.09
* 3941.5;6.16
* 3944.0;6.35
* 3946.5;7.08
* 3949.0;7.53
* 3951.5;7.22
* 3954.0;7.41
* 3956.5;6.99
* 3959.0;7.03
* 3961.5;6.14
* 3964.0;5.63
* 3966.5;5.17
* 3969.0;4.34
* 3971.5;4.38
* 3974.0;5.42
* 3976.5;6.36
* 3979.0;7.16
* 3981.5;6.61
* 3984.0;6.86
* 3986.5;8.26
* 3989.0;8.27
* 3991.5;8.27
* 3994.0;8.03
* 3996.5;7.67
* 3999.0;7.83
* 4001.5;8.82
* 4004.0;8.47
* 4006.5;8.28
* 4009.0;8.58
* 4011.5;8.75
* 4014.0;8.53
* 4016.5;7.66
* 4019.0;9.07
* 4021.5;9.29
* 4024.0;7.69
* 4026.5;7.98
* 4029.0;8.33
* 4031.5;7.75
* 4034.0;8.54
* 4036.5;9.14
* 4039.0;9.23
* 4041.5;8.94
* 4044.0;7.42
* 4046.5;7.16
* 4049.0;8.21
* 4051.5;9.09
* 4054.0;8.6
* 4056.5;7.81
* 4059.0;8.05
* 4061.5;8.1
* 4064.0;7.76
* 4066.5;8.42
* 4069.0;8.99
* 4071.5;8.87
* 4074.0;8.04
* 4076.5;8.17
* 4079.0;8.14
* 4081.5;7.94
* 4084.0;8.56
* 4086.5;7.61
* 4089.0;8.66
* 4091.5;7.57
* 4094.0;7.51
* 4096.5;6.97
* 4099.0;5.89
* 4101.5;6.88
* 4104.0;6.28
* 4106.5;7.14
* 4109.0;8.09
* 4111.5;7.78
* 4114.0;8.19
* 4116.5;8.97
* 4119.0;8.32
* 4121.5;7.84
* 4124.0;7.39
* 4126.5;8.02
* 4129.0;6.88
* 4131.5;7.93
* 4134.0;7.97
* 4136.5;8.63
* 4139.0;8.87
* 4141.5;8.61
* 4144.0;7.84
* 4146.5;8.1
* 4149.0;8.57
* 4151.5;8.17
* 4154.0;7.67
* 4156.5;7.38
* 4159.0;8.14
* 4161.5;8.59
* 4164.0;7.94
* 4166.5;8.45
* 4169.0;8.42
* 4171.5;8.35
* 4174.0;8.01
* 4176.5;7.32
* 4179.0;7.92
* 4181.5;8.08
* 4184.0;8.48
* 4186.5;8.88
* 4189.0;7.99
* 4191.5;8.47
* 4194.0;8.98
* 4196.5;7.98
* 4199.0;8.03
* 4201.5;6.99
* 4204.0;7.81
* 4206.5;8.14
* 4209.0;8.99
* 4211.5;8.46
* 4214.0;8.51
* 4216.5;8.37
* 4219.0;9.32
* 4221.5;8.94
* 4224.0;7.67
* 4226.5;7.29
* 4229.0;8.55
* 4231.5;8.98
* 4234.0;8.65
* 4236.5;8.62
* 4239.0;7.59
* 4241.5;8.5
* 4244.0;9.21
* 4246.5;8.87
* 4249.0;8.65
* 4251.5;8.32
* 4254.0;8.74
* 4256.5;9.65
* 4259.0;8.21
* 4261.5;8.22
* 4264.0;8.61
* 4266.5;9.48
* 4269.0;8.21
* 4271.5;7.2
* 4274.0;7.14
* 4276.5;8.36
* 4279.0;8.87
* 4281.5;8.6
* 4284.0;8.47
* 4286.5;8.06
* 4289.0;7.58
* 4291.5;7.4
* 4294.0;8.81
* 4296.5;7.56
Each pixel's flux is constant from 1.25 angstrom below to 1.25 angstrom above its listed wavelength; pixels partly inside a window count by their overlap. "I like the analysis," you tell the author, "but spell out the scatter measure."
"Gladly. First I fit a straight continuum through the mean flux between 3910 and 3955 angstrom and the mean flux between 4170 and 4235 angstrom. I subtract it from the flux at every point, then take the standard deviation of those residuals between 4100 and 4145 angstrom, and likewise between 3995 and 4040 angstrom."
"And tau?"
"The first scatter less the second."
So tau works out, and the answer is 0.14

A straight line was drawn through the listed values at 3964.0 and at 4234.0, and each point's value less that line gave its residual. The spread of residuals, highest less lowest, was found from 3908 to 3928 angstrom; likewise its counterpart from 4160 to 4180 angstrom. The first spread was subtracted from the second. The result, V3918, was -1.3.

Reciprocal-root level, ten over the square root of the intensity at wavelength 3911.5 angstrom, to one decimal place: 3.8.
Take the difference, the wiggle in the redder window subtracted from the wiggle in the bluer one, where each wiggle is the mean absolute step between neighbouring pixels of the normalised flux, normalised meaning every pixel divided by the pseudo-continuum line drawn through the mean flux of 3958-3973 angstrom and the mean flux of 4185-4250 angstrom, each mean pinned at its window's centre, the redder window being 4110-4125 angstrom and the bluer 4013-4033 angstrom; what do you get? 0.046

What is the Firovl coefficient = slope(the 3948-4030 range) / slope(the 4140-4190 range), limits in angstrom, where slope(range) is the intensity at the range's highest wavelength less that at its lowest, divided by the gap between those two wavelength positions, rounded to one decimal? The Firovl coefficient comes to -0.8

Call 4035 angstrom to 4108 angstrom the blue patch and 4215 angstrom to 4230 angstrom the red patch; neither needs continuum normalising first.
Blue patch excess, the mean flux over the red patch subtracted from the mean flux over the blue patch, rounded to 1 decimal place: -0.4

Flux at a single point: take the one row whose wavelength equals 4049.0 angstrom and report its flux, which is 8.21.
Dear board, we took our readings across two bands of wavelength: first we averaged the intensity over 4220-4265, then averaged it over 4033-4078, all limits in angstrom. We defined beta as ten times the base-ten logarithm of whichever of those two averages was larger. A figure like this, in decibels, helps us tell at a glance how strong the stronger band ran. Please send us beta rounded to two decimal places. 9.30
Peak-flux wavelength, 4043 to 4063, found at 4051.5 angstrom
